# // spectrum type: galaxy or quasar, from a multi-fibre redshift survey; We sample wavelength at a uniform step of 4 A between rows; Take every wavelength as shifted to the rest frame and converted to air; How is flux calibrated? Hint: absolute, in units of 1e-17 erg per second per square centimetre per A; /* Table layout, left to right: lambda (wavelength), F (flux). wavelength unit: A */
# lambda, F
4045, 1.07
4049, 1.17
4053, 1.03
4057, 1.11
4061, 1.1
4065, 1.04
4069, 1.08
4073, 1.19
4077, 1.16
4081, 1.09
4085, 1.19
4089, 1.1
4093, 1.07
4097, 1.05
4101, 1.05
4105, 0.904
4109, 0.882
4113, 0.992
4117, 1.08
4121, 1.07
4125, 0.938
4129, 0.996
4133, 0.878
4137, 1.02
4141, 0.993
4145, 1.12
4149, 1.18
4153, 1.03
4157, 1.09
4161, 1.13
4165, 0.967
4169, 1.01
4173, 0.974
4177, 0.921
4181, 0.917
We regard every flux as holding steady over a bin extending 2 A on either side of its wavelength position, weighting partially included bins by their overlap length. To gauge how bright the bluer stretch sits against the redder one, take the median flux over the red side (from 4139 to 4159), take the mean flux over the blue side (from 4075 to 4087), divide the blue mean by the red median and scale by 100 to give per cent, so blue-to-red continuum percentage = 105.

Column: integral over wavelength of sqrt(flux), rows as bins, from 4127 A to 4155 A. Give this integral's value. 28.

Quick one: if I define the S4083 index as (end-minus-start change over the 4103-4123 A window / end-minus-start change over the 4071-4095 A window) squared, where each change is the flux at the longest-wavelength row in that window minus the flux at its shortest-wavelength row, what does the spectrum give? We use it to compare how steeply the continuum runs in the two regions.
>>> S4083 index 1.9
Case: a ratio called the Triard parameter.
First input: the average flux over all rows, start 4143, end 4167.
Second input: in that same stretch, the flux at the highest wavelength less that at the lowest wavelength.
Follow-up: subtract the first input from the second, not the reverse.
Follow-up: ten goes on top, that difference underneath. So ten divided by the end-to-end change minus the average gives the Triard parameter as -8.1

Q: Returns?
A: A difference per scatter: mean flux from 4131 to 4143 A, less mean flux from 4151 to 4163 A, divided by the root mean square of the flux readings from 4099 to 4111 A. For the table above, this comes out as -0.13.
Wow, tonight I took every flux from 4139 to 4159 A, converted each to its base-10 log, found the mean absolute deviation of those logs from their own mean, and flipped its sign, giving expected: -0.023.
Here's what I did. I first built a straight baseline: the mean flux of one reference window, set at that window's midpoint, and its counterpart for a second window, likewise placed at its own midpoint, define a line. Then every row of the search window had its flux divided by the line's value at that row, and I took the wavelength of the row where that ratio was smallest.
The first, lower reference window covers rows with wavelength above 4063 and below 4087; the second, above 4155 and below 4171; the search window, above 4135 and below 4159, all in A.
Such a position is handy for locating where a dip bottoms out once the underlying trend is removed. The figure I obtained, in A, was 4141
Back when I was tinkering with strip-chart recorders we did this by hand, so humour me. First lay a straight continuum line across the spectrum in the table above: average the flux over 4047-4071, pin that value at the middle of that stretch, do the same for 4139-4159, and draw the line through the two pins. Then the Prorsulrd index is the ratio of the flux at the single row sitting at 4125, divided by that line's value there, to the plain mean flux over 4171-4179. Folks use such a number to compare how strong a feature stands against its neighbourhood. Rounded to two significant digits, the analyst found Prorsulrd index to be 0.91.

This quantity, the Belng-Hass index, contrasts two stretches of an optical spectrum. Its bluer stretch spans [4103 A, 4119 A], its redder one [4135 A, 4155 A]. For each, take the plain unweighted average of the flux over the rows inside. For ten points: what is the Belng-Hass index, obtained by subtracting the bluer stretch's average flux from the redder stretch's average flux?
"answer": 0.104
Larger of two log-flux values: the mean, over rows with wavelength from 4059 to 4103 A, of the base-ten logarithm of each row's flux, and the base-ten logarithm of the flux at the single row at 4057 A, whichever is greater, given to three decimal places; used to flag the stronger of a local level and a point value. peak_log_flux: 0.045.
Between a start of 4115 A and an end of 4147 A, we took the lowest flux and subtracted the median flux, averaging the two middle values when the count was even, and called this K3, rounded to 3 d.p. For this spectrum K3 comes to -0.130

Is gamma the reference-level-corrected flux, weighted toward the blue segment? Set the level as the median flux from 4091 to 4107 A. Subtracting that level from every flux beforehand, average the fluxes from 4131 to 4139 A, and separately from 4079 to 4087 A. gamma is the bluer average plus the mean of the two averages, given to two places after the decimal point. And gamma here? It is 0.08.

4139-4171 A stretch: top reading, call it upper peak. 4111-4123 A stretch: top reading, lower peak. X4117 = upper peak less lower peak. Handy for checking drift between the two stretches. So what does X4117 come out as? 0.10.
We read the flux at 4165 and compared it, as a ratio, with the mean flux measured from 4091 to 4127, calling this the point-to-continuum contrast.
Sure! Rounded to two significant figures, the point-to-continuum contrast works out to 0.96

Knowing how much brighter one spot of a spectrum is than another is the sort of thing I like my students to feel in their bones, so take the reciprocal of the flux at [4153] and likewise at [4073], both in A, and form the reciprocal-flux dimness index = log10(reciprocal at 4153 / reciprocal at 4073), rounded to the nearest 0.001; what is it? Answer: 0.063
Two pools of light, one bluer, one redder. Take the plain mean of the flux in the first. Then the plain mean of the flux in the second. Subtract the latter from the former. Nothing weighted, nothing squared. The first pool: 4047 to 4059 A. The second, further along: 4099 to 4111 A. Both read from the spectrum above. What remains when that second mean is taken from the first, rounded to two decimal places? 0.16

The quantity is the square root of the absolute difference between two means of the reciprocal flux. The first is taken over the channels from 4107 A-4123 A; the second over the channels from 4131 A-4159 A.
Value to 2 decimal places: 0.19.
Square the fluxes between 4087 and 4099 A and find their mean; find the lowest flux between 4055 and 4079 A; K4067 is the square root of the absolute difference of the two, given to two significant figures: 0.34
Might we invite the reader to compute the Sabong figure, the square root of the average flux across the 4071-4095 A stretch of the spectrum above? 1.06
